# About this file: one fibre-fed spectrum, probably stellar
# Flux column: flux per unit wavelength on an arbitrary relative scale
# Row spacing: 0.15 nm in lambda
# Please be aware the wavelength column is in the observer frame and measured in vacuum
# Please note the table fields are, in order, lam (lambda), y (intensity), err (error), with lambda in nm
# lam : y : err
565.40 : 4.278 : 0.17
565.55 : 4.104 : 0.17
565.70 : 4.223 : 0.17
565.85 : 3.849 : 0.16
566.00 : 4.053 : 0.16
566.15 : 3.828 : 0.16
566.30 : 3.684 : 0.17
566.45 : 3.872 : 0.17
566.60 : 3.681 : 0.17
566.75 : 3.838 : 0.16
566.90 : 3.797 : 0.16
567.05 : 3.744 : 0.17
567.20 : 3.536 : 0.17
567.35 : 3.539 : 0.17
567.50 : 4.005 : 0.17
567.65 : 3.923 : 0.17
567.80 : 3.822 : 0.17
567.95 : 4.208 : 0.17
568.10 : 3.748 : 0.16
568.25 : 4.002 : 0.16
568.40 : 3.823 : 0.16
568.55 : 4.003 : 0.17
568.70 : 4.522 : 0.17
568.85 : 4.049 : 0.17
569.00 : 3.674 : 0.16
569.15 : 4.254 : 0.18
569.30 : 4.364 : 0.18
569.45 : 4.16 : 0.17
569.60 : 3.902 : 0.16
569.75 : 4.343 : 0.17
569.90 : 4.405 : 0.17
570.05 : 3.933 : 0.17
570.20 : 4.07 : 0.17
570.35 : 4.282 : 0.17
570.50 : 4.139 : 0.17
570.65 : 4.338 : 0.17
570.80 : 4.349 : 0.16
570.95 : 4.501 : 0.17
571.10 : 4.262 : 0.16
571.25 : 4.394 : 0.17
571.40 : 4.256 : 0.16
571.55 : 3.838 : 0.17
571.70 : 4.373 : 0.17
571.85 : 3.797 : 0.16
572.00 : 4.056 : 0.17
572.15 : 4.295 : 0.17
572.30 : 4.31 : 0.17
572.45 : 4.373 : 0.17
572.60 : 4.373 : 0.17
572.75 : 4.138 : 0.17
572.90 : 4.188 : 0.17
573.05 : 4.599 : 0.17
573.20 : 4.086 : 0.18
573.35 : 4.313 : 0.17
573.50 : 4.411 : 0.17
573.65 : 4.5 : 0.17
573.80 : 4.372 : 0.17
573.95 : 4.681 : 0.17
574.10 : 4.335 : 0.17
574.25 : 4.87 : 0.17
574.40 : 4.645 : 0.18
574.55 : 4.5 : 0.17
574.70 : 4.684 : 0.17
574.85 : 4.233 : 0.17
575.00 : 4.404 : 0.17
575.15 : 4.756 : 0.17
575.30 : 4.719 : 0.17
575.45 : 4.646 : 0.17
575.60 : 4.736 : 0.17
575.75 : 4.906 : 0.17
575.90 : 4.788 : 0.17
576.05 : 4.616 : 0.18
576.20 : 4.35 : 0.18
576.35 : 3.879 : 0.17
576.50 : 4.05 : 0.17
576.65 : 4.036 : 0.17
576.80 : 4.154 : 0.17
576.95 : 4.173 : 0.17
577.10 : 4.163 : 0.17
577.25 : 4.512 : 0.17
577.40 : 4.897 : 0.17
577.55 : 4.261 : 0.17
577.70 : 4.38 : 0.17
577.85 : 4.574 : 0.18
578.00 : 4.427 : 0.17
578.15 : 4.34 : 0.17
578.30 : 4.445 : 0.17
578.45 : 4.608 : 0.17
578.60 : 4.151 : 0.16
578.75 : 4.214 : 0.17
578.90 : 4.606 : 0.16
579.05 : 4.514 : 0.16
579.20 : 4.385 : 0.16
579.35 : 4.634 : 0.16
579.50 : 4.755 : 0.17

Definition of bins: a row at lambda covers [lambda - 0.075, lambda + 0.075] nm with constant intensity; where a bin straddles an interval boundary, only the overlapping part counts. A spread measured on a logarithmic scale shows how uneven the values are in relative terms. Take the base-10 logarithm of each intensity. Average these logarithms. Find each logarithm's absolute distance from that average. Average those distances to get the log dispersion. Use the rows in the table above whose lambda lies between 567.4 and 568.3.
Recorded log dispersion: 0.013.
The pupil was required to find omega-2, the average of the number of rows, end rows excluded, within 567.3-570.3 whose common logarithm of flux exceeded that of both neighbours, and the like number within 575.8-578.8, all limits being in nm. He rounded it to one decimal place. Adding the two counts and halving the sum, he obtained 5.5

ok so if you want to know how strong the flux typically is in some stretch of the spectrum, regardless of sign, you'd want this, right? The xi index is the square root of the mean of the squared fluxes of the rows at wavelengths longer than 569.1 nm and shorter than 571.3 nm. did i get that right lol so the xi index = 4.2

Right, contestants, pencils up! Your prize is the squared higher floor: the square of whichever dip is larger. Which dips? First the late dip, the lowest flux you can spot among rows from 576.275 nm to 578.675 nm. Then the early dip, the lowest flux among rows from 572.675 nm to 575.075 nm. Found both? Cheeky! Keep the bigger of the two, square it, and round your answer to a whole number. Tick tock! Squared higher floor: 17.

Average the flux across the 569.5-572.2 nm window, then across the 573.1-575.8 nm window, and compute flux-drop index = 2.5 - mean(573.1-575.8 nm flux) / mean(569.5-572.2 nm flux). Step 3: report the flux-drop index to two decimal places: 1.42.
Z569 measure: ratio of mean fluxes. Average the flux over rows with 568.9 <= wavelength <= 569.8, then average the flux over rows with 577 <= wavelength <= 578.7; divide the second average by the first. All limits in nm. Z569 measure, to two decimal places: 1.08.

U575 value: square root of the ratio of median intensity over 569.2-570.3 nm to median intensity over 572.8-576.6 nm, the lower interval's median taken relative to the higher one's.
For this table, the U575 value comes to 0.961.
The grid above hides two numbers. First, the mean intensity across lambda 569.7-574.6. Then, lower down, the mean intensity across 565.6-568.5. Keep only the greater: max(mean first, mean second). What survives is 4.31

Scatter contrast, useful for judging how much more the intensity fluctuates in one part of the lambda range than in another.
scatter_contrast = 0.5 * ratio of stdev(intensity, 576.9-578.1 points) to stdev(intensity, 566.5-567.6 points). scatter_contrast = 0.7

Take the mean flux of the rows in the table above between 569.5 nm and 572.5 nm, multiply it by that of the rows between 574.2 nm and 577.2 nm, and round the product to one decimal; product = 18.8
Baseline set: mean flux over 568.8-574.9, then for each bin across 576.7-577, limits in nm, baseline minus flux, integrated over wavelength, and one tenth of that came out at 0.004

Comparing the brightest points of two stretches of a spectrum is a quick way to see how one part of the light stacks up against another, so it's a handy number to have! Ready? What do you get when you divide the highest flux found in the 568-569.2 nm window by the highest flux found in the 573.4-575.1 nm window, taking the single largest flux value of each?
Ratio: 0.93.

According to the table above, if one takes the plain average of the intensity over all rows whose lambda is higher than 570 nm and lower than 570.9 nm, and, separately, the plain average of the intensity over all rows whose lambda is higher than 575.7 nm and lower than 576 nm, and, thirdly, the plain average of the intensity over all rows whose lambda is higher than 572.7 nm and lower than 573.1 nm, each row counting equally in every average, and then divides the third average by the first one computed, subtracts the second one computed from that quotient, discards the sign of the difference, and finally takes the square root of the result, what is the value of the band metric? 1.95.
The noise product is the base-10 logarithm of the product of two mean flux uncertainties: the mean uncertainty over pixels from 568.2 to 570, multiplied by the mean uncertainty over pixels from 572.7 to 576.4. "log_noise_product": -1.539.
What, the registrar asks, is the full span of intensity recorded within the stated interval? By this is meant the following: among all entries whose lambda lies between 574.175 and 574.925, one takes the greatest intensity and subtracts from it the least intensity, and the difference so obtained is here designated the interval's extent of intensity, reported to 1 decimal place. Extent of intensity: 0.6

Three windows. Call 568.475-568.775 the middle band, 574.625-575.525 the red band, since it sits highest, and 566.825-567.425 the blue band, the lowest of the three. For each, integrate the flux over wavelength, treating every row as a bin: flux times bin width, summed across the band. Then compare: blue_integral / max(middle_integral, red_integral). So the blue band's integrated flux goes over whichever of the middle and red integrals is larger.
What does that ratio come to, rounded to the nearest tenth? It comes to 0.5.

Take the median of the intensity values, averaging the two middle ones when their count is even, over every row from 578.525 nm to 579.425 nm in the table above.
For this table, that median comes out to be 4.4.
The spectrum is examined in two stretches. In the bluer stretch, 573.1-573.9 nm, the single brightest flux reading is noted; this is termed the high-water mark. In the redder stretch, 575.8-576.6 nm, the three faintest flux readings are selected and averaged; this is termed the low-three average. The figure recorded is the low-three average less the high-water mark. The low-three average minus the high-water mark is -0.41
